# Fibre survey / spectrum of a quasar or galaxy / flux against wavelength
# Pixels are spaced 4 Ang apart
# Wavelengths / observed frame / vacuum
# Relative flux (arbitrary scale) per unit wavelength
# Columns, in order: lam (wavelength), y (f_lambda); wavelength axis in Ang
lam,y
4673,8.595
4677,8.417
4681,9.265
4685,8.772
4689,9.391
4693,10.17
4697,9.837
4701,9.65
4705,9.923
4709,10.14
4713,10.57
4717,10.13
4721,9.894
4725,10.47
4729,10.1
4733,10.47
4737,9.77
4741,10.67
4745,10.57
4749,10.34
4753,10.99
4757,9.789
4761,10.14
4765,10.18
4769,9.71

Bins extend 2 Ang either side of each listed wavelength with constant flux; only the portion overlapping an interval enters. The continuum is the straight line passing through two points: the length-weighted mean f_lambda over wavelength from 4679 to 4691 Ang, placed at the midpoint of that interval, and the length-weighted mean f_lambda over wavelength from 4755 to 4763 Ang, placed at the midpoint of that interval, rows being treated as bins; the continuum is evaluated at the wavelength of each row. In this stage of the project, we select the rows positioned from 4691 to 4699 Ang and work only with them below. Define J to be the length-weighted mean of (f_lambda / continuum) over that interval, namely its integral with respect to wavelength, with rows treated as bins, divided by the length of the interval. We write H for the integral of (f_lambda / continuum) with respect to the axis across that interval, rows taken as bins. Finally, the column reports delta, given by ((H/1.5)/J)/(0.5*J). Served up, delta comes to 9.9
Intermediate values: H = 8.65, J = 1.08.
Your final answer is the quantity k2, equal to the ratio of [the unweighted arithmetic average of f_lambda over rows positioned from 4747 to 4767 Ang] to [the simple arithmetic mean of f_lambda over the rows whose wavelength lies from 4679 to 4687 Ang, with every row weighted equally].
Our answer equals 1.14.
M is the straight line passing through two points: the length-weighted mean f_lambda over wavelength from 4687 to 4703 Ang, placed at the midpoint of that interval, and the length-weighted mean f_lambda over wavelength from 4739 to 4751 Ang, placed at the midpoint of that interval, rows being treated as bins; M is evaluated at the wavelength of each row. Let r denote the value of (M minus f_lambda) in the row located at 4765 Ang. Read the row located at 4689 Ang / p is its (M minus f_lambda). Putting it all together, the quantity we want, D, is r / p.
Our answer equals 2.3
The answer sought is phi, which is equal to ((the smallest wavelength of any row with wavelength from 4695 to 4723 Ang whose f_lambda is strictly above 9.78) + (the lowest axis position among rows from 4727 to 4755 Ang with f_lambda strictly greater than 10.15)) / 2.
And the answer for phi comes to 4715 Ang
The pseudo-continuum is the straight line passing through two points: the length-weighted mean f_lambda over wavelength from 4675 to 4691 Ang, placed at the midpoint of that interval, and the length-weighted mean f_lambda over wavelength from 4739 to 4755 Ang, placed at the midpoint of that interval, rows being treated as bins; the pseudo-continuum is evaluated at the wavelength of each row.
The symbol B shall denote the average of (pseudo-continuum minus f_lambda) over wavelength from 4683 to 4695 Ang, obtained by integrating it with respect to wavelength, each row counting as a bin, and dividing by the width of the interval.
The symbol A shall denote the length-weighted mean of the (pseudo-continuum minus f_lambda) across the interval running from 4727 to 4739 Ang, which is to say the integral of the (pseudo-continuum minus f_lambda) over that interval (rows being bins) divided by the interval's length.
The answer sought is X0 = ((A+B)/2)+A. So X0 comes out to 0.1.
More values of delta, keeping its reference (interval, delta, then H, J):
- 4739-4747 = 9.8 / 8.68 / 1.09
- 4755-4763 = 10.7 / 8.00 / 1.00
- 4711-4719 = 9.8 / 8.74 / 1.09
